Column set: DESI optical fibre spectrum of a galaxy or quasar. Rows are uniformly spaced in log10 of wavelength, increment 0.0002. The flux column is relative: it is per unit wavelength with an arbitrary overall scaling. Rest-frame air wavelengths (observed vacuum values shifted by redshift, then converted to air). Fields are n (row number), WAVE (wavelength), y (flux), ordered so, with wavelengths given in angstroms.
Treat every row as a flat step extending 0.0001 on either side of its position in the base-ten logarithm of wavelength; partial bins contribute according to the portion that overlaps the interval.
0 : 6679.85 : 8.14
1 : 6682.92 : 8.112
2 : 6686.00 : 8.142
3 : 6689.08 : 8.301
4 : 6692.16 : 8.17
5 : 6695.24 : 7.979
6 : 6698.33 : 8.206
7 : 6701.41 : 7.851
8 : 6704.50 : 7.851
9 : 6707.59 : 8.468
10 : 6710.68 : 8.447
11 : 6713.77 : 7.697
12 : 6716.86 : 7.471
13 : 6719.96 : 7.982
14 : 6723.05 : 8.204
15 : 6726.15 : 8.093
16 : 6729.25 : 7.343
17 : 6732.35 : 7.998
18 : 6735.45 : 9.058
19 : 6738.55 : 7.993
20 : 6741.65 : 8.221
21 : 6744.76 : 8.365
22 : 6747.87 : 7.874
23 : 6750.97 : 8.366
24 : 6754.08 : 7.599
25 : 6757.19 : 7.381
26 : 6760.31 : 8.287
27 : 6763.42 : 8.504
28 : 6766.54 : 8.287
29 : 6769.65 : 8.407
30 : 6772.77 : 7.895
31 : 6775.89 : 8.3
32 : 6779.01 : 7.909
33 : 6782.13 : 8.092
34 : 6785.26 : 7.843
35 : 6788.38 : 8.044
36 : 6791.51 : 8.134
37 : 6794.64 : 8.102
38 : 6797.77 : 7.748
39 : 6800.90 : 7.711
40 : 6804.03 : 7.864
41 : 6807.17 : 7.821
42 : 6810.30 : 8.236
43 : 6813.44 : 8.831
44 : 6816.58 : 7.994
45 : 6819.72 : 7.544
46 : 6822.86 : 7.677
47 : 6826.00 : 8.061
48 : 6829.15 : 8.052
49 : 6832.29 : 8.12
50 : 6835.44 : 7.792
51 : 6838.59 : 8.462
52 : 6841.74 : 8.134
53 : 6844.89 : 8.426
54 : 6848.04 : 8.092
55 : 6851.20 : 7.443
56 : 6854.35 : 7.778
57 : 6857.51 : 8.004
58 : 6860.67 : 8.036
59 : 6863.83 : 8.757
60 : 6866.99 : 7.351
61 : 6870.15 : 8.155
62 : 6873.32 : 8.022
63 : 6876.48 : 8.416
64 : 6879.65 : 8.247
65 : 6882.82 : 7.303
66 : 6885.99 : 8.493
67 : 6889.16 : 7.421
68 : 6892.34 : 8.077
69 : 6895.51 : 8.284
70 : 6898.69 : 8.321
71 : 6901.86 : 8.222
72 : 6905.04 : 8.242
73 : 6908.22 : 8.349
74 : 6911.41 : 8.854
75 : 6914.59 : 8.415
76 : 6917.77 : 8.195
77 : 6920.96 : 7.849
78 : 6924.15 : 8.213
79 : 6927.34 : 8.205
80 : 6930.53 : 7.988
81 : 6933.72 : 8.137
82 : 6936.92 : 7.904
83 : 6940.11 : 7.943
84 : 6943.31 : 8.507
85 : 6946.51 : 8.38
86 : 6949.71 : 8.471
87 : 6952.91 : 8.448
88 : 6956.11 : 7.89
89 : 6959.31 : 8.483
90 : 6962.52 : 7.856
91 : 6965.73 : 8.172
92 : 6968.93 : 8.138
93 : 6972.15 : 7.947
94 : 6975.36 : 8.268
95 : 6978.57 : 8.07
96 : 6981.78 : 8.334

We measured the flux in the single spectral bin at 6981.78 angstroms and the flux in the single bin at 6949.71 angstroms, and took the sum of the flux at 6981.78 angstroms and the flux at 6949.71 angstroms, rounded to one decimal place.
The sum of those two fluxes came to 16.8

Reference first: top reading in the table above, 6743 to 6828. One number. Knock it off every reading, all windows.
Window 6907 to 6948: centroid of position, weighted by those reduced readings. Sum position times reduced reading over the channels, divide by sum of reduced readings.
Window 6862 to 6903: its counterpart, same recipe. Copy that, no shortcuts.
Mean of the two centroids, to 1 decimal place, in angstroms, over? 6905.8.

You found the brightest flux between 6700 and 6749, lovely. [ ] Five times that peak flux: 45.3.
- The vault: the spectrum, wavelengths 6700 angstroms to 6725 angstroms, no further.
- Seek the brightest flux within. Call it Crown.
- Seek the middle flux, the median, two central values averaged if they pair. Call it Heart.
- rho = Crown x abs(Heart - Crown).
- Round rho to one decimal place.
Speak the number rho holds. 4.7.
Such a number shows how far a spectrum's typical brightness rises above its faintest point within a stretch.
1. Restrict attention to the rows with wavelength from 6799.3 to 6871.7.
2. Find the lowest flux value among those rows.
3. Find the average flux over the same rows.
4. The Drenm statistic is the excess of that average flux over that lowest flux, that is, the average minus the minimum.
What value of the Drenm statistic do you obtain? 0.66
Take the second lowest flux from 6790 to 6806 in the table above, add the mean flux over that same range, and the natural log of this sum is 2.751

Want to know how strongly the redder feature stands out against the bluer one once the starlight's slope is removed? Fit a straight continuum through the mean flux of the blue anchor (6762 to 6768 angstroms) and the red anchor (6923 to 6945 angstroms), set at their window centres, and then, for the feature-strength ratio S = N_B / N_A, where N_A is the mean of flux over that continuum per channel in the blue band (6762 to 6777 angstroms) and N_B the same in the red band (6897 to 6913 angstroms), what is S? 1.04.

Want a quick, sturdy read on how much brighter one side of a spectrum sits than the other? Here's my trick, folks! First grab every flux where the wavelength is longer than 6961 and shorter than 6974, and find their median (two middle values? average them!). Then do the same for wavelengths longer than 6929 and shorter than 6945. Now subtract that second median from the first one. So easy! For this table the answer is 0.05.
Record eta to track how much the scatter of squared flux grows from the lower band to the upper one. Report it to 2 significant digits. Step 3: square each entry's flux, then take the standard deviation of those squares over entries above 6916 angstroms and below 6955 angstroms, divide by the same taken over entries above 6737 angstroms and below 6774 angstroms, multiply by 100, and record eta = 68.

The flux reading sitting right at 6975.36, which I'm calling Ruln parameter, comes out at 8.268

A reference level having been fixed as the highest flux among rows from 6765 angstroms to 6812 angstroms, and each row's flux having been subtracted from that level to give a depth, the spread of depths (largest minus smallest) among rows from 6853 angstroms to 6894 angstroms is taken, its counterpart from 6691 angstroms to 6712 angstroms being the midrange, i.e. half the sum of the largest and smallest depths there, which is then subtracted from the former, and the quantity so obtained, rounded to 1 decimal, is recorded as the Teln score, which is 1.2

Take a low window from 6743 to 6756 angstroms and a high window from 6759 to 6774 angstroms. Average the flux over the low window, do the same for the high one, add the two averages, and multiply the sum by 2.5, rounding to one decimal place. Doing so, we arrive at 40.8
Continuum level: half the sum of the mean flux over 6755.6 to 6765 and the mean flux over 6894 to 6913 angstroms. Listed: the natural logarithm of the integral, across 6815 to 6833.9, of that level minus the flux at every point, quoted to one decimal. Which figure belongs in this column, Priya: 1.8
